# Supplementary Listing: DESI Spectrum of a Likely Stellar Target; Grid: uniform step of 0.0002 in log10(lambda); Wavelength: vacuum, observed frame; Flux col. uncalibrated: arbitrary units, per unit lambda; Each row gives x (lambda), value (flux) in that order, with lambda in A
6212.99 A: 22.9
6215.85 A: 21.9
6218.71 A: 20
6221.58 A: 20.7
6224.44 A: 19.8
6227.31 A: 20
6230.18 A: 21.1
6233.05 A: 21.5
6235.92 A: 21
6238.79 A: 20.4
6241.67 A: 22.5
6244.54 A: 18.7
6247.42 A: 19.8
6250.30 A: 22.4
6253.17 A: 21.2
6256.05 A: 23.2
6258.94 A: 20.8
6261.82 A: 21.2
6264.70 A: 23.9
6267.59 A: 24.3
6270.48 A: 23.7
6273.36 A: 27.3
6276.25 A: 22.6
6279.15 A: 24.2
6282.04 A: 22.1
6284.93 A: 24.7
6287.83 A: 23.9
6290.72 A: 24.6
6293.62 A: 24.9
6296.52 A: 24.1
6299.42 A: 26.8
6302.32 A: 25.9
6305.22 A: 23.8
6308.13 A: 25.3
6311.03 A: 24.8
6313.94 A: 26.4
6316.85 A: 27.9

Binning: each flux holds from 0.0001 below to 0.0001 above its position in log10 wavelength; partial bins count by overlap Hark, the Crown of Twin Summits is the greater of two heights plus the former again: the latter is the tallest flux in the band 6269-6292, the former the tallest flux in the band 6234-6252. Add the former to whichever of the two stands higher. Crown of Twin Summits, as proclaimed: 49.8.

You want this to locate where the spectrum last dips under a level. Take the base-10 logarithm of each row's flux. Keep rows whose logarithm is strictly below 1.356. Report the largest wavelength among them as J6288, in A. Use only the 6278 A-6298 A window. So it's 6282.04 A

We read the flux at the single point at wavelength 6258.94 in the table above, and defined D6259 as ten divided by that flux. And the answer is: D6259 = 0.481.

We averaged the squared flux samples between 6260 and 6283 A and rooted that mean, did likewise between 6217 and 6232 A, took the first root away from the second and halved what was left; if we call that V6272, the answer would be -1.7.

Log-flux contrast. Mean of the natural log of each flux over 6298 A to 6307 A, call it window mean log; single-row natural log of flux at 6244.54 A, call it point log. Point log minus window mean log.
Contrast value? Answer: -0.31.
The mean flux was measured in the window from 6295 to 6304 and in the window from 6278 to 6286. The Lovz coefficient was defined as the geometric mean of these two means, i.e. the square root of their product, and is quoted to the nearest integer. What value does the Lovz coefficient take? 25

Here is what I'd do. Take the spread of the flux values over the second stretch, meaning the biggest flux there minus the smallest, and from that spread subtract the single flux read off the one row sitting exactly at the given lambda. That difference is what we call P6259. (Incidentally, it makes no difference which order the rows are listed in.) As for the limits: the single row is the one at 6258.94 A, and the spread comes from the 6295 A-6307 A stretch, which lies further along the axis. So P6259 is -17.8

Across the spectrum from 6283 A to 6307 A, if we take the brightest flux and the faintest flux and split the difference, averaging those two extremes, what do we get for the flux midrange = 25.3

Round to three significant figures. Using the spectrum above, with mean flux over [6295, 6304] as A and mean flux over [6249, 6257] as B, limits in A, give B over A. 0.870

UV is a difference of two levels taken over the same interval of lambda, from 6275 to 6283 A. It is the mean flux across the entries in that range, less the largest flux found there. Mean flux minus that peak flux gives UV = -1.2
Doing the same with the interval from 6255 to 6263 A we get -1.5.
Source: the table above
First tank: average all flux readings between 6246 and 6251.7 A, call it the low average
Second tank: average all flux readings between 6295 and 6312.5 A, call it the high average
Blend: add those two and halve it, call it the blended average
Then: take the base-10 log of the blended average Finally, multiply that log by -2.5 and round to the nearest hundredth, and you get -3.41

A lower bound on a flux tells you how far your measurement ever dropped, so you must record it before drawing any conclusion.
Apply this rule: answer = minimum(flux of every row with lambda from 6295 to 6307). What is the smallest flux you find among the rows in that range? 23.8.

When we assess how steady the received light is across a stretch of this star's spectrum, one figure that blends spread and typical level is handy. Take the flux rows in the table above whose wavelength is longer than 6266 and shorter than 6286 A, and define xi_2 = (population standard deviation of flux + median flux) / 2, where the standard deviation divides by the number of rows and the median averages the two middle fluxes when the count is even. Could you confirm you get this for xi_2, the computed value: 12.9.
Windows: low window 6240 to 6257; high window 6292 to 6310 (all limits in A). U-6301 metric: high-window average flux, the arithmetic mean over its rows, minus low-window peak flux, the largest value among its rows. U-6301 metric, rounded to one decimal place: 1.9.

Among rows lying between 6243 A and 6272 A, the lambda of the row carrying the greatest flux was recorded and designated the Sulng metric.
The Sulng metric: 6267.59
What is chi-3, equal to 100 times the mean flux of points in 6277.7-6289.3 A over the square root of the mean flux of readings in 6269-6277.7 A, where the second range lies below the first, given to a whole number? 479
